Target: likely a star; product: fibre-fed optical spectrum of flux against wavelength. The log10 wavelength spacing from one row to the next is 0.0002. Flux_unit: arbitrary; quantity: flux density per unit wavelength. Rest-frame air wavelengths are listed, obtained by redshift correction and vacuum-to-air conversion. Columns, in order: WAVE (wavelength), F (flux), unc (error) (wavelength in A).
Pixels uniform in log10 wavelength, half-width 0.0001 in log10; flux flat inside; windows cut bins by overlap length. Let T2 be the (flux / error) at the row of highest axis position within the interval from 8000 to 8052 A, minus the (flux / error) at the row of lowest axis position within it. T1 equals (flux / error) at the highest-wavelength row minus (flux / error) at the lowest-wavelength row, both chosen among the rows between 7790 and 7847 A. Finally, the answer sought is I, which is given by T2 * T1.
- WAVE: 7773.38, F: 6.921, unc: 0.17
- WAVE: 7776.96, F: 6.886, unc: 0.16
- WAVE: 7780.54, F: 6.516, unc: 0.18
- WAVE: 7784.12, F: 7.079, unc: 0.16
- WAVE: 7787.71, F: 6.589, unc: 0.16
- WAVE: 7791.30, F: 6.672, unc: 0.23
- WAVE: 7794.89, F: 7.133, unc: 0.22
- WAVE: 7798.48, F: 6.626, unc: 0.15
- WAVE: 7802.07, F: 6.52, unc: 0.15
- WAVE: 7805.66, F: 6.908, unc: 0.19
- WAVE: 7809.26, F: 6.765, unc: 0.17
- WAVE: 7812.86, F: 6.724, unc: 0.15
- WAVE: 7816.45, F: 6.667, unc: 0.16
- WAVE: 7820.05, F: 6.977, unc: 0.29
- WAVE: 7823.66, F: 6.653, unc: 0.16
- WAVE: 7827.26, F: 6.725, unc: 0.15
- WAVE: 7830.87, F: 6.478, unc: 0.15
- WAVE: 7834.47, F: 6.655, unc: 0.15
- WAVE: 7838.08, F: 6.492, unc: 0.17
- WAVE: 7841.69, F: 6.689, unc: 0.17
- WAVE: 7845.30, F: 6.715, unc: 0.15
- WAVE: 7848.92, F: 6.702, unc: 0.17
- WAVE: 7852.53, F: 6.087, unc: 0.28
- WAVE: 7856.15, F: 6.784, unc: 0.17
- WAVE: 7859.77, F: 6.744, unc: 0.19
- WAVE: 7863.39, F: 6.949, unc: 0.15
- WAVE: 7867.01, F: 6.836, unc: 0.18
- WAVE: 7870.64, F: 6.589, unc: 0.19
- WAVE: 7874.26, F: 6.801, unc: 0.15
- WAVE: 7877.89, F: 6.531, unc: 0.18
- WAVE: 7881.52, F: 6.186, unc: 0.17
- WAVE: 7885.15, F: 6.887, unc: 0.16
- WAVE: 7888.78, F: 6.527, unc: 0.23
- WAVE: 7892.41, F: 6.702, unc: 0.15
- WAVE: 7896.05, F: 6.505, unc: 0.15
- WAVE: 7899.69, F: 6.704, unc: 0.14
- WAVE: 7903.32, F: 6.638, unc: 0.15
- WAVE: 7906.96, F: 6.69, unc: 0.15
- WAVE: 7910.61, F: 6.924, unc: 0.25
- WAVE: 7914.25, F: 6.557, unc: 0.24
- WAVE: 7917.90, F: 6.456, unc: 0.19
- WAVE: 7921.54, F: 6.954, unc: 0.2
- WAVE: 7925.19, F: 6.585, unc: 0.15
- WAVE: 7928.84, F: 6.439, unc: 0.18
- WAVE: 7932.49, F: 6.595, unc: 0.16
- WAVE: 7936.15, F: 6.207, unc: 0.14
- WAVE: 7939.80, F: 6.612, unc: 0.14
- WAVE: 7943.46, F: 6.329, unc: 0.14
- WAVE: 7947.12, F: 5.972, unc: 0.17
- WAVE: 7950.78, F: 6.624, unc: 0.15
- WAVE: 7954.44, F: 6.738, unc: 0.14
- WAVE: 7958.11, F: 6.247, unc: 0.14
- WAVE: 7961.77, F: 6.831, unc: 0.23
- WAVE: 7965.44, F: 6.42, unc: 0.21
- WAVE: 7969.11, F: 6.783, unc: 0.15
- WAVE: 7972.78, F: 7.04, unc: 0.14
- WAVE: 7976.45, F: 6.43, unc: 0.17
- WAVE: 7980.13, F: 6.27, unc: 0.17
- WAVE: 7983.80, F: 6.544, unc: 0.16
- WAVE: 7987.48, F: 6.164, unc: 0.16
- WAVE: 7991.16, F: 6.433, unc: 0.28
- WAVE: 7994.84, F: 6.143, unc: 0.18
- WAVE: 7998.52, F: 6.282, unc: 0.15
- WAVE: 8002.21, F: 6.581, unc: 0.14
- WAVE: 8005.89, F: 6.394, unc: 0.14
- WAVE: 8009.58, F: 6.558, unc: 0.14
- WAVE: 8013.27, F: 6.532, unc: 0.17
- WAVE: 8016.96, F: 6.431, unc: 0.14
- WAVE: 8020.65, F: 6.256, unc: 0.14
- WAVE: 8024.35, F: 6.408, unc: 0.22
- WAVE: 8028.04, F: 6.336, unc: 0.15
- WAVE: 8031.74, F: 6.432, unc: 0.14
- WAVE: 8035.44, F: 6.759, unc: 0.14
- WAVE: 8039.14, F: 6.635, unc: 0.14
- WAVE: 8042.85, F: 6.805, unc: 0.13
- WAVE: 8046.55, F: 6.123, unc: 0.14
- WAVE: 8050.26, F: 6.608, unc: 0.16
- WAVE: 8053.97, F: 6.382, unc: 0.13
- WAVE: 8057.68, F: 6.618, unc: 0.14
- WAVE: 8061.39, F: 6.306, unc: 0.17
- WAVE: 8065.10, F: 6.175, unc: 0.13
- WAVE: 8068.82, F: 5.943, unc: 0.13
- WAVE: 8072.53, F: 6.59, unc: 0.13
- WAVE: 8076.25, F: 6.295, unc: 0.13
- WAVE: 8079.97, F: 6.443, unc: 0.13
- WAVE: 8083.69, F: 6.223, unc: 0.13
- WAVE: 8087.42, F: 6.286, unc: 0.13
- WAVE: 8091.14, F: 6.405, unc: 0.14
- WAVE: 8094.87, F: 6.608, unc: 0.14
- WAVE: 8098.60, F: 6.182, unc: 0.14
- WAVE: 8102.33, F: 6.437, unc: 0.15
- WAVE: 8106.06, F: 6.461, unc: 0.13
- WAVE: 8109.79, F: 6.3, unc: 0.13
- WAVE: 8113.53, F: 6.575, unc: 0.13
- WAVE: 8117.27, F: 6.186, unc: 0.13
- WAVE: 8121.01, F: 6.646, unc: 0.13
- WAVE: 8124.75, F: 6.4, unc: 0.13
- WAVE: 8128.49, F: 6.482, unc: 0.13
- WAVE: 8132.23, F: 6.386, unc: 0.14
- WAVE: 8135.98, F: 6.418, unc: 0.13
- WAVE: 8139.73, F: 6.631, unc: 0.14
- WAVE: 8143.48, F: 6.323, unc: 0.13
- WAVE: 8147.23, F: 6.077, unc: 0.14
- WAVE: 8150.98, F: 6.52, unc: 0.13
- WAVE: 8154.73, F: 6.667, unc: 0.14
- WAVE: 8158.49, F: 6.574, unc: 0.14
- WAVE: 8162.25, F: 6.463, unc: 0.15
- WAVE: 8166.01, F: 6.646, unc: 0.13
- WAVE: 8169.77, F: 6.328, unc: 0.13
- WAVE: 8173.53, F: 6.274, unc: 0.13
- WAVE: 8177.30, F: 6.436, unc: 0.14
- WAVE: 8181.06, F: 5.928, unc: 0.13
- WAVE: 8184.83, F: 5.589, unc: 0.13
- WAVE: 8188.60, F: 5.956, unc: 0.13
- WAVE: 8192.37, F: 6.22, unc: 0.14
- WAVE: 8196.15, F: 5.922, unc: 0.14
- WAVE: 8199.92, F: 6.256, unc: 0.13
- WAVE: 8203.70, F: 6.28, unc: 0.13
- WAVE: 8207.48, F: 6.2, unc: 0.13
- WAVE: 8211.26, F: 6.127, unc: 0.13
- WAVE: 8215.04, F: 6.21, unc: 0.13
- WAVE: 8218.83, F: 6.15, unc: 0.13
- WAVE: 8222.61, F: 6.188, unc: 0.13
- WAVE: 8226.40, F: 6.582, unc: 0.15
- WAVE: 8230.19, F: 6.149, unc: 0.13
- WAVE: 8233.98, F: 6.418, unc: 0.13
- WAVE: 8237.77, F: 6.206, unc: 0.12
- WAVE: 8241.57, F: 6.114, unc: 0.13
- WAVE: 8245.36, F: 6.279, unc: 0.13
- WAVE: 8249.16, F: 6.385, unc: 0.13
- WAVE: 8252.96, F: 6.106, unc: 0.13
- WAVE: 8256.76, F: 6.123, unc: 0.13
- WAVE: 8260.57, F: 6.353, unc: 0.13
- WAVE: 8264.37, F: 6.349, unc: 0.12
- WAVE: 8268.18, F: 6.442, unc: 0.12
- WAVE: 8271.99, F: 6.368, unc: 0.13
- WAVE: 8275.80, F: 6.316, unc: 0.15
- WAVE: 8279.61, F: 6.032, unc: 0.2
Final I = -90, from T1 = 16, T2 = -6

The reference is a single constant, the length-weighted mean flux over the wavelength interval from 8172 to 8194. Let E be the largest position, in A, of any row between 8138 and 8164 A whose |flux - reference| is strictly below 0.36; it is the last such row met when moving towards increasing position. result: 8147.23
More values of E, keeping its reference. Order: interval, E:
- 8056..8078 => 8076.25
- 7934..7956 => 7947.12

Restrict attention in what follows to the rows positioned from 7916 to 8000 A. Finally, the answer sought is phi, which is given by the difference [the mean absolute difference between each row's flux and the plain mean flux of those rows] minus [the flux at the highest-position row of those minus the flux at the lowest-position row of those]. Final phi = 0.39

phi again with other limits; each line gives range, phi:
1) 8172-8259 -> 0.29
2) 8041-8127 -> 0.57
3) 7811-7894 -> 0.17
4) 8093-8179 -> 0.30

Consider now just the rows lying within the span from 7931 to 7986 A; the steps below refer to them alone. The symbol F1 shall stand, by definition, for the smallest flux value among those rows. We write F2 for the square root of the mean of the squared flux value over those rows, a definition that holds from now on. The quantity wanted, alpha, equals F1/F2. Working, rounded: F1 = 5.972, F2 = 6.52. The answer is 0.917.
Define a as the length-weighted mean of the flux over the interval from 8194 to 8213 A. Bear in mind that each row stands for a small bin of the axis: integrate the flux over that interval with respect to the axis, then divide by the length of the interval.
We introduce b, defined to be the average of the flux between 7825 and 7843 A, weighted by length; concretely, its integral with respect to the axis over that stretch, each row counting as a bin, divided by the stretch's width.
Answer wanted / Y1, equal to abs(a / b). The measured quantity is 0.93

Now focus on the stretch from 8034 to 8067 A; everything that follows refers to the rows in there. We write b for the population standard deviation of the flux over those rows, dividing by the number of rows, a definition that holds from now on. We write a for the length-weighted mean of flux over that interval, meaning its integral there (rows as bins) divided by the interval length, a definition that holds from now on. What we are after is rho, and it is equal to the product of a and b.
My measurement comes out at 1.53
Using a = 6.48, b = 0.24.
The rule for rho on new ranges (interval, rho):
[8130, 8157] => 1.20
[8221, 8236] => 1.12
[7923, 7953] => 1.42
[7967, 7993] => 1.82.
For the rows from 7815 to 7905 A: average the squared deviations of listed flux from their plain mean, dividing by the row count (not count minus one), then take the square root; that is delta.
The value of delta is 0.20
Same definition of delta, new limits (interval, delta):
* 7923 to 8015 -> 0.24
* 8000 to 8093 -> 0.20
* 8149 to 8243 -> 0.25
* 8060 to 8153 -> 0.18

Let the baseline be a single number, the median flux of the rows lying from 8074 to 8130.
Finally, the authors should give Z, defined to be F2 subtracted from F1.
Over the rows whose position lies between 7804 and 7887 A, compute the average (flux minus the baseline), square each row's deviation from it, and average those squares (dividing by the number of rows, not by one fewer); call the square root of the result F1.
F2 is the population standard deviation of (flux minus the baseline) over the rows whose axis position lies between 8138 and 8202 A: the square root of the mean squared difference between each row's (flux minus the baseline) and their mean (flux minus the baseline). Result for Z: -0.09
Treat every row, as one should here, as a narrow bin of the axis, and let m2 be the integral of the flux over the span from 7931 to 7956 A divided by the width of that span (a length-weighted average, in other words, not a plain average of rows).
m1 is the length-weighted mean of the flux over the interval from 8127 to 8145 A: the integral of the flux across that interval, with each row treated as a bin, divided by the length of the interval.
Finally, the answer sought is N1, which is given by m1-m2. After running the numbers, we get 0.0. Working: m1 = 6.45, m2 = 6.43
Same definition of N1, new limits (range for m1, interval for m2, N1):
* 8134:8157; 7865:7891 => -0.2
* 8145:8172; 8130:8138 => 0.1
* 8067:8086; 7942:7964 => -0.2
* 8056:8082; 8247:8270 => 0.0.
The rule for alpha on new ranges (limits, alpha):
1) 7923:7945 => 0.960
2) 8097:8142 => 0.962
